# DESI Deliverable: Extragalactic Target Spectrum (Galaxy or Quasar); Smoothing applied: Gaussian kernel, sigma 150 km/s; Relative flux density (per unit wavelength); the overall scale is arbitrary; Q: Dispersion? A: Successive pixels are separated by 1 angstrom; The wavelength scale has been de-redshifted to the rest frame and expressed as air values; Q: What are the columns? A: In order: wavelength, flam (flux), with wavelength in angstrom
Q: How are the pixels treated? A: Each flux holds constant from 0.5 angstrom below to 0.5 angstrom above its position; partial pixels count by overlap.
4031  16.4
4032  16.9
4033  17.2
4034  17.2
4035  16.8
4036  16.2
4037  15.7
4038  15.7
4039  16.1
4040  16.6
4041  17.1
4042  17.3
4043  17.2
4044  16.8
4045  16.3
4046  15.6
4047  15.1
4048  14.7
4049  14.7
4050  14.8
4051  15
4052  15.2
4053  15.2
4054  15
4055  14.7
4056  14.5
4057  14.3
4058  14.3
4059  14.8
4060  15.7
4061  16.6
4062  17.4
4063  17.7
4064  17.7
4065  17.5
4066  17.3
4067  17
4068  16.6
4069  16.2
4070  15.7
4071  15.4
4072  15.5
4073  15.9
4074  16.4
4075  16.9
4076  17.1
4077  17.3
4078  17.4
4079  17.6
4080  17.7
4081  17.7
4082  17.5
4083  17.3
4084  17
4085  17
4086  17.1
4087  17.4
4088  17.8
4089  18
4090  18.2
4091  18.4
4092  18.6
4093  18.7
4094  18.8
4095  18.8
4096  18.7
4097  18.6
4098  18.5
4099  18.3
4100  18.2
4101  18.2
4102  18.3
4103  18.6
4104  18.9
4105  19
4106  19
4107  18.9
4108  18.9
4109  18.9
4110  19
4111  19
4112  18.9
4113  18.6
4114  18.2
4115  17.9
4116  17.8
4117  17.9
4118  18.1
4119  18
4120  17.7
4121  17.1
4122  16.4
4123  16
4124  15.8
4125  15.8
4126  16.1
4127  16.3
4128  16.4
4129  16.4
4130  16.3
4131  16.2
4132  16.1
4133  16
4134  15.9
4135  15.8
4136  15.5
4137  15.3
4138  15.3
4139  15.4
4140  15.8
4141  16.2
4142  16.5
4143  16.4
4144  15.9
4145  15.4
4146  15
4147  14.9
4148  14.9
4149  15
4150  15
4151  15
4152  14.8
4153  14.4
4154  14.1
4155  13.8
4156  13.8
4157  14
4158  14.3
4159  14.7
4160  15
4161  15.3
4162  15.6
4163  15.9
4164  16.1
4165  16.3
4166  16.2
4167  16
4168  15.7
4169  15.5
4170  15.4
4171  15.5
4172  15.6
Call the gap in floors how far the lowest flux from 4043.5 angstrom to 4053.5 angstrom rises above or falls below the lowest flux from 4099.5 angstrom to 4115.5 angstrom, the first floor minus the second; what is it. -3.2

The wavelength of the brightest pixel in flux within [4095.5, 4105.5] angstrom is 4105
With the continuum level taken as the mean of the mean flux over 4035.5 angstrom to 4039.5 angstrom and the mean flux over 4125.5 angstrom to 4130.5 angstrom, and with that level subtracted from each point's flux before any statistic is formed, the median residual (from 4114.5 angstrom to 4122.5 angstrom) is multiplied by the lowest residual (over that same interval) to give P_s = 0.5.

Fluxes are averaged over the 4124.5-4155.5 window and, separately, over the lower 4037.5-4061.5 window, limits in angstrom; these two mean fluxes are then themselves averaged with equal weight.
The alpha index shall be 15.5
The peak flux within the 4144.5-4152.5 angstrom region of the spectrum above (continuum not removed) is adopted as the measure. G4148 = 15.4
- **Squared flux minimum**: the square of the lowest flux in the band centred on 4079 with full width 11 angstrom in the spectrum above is 269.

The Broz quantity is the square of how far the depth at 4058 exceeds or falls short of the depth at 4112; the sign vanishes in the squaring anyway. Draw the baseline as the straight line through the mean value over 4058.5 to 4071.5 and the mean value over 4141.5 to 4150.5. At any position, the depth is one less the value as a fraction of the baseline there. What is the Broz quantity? 0.109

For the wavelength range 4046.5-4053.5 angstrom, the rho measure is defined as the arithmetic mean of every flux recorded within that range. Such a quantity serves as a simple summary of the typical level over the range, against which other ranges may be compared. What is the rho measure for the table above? 15.0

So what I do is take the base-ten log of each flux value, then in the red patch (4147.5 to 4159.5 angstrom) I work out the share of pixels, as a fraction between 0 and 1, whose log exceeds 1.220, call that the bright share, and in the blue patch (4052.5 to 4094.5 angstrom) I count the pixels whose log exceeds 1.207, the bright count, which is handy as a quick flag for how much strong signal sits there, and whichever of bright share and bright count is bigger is 30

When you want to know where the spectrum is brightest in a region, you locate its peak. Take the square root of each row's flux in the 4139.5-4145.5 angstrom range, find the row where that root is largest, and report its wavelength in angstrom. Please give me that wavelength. 4142 angstrom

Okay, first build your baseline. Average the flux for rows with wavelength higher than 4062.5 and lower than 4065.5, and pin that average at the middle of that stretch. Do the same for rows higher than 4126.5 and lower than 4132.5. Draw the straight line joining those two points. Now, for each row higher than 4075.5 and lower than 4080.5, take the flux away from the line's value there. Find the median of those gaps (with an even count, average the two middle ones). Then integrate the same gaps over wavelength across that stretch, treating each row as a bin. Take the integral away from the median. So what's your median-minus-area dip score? 0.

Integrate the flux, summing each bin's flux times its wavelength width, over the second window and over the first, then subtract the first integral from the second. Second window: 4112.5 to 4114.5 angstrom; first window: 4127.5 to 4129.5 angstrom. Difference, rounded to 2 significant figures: 4.0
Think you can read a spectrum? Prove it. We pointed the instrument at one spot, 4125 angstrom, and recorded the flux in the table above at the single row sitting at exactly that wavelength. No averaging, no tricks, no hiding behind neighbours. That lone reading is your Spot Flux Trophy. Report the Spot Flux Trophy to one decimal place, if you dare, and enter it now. 15.8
